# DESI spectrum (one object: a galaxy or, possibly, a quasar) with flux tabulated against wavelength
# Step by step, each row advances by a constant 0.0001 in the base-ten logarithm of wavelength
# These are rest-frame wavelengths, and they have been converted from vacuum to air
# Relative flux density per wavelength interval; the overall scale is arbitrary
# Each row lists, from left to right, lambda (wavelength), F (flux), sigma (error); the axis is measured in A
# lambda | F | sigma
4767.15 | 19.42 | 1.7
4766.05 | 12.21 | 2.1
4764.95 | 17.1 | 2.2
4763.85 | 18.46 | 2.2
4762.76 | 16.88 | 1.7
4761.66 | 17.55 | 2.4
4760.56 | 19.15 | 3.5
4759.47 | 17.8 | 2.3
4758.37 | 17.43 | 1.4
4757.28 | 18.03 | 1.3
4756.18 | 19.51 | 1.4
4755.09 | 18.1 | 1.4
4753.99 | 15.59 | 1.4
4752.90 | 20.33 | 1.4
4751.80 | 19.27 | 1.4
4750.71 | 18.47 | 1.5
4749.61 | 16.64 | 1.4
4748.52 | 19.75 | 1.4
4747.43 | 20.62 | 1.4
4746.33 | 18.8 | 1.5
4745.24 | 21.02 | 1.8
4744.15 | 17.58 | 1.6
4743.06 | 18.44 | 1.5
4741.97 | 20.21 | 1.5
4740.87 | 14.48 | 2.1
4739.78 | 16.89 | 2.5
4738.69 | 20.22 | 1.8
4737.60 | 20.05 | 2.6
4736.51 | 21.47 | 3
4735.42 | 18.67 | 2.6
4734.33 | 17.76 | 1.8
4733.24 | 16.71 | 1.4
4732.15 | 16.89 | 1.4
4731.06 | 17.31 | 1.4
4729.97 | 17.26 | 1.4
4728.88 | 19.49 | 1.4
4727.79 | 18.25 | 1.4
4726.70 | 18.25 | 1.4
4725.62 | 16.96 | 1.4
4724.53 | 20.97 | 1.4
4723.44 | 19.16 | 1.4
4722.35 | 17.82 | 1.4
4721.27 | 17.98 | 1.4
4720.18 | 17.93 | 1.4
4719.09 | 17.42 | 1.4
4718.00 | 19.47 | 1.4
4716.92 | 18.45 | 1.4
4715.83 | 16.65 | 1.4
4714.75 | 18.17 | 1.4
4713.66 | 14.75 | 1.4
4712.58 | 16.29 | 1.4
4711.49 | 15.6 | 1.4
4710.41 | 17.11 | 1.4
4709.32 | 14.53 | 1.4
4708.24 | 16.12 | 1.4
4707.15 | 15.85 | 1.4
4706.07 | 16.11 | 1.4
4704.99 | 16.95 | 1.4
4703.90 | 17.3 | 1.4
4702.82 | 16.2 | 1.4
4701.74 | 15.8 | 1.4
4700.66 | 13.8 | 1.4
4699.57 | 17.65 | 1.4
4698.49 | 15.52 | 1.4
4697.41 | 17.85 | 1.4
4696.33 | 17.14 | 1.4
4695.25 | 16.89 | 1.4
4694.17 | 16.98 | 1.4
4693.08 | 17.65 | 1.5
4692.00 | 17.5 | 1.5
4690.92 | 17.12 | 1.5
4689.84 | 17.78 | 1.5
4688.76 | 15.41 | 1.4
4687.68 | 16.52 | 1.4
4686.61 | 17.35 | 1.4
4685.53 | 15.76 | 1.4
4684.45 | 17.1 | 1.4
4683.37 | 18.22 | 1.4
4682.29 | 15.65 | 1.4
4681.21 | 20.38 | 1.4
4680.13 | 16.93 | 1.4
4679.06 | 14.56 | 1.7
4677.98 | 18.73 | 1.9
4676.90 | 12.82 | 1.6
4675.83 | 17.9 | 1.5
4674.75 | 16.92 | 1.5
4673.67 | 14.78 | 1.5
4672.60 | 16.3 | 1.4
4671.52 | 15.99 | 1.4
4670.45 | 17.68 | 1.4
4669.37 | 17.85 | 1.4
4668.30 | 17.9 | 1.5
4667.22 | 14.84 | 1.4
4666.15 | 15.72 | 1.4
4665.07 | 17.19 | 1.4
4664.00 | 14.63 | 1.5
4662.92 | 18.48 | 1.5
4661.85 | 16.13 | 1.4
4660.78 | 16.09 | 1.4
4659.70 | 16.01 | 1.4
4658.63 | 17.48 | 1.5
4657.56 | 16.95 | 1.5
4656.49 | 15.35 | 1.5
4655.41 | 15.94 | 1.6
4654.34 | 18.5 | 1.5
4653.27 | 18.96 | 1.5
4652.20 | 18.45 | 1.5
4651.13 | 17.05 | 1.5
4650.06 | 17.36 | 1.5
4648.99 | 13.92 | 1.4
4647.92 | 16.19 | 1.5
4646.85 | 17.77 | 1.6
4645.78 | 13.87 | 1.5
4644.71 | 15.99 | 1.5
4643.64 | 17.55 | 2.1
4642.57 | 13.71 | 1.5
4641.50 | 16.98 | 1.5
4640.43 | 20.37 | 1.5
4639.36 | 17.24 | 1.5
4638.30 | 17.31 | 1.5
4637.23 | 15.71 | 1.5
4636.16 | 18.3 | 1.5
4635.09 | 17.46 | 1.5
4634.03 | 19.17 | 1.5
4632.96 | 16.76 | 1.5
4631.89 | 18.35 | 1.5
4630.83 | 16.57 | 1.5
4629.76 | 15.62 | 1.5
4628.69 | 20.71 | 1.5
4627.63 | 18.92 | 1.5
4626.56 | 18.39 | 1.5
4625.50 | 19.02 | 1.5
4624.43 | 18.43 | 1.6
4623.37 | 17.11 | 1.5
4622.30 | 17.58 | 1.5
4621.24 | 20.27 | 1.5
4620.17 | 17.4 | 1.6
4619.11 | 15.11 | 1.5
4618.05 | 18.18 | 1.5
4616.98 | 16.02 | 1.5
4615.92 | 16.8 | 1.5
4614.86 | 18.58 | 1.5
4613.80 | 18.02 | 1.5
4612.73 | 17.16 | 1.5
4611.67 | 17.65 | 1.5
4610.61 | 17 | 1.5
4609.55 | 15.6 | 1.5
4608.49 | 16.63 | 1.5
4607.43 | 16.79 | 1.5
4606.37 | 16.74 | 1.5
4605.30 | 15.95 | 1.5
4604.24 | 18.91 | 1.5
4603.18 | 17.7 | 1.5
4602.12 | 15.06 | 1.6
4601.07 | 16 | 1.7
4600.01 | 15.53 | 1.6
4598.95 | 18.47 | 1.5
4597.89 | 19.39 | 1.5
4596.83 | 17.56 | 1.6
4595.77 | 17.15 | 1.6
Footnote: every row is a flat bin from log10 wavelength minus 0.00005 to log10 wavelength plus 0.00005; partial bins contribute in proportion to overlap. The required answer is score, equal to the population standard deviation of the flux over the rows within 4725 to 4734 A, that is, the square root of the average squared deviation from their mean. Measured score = 0.9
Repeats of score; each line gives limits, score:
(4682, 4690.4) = 1.0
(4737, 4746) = 2.1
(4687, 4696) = 0.7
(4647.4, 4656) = 1.6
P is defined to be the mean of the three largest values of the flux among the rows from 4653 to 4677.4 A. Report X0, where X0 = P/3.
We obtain 6.2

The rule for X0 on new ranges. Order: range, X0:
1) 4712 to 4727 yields 6.6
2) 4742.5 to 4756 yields 6.9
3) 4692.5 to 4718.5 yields 6.2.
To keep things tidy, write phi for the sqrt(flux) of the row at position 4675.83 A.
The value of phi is 4.23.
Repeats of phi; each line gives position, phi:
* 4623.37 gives 4.14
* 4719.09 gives 4.17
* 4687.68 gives 4.06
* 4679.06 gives 3.82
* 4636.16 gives 4.28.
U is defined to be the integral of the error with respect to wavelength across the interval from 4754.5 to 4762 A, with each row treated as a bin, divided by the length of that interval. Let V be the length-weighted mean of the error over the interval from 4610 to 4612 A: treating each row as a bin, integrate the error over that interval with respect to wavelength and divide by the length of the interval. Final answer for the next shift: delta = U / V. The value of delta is 1.29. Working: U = 1.94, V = 1.50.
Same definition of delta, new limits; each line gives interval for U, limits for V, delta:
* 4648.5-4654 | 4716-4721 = 1.06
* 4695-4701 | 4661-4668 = 0.98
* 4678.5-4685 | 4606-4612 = 0.97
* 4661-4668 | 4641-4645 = 0.86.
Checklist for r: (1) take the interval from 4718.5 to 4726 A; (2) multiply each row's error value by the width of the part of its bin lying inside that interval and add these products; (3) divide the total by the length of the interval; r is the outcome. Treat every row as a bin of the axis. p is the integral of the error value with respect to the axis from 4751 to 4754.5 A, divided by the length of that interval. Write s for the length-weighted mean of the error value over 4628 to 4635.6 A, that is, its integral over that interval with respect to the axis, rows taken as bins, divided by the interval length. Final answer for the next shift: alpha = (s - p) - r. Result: -1.3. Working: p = 1.41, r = 1.40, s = 1.50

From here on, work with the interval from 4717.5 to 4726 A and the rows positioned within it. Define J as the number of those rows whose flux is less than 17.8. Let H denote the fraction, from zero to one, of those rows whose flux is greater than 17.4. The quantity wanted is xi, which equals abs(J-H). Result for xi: 1.1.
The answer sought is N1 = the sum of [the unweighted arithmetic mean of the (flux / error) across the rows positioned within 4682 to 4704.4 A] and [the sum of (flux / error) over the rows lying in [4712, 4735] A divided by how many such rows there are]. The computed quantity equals 24.4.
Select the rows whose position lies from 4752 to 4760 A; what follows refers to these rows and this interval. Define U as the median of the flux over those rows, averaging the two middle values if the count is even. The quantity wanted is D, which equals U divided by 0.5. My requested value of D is 36.1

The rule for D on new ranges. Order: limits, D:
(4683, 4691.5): 34.2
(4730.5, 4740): 35.5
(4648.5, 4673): 33.9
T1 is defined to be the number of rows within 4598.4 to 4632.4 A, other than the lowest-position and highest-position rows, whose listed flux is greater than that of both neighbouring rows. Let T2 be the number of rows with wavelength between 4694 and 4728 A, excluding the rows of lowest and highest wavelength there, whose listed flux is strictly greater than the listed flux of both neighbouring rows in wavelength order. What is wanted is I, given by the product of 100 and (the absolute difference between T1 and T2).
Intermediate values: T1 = 9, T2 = 10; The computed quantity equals 100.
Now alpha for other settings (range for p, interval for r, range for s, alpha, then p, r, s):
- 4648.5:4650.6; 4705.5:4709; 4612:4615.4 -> -1.4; 1.45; 1.40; 1.50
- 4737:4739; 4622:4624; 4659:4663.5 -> -2.3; 2.27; 1.50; 1.43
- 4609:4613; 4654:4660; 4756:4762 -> -0.9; 1.50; 1.50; 2.08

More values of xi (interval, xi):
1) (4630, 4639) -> 4.5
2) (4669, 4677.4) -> 5.6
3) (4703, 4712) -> 8.0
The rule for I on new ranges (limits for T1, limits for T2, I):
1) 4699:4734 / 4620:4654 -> 100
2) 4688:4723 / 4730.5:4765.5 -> 200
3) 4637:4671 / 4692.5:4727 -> 0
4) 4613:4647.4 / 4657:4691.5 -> 0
